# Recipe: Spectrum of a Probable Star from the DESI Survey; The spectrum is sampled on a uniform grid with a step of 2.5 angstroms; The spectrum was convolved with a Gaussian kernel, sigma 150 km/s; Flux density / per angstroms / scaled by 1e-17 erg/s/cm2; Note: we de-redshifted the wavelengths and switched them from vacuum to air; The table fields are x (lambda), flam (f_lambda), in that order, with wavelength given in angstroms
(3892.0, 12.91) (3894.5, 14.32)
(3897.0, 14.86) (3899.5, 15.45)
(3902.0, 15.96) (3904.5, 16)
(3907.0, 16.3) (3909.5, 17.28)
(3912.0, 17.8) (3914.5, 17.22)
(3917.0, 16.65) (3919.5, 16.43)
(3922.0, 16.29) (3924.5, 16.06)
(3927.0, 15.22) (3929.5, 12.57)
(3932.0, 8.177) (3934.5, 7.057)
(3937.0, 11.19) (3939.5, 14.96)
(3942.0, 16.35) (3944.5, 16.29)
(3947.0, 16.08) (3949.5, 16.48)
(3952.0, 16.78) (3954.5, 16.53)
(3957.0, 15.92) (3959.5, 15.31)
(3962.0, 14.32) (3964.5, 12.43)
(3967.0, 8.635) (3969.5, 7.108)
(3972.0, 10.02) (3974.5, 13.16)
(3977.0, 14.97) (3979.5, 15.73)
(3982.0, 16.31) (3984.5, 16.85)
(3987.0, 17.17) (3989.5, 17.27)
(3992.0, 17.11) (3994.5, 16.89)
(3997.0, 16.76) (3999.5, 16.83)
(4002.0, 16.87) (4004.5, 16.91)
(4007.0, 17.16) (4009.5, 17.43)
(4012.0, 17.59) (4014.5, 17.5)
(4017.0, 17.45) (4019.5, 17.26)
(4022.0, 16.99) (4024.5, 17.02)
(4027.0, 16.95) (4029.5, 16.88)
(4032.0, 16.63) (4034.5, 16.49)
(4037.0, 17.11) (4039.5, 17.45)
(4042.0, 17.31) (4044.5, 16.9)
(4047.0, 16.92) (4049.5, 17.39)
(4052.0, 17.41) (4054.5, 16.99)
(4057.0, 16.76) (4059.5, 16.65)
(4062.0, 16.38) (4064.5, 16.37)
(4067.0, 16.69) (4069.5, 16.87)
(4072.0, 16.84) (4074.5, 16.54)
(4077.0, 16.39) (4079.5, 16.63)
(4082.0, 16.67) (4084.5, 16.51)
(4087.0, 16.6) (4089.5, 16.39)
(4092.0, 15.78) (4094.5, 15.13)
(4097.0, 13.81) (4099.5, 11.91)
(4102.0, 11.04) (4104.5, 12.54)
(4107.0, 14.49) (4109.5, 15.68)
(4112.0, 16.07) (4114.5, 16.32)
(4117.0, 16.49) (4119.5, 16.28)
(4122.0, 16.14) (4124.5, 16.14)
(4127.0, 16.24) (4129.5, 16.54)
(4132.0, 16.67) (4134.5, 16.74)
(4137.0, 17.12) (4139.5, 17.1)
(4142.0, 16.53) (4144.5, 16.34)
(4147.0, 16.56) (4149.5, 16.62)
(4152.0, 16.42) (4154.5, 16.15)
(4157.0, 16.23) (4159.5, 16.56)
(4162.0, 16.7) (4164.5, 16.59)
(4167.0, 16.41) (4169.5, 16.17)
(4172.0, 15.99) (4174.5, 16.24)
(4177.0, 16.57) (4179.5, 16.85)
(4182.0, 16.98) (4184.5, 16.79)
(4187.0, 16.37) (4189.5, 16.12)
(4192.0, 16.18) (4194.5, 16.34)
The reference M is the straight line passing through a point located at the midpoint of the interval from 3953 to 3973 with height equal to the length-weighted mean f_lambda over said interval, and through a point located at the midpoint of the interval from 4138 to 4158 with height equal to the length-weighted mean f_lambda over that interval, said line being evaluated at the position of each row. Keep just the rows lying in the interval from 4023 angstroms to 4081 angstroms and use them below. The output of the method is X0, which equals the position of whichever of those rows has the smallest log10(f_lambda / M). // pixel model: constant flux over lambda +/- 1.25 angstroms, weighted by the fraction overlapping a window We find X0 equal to 4077.0 angstroms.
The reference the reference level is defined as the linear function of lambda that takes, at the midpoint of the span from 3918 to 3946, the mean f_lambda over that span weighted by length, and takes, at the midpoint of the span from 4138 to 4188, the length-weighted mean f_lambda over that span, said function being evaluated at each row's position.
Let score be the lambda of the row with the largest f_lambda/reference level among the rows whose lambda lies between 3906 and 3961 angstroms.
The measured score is 3912.0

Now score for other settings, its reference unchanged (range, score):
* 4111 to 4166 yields 4137.0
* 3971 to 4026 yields 3989.5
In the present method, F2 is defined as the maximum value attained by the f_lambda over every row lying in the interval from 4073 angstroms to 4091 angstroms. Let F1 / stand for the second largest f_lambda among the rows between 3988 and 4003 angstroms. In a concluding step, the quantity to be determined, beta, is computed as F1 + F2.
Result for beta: 33.8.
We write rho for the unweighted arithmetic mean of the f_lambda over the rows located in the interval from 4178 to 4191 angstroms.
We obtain 16.6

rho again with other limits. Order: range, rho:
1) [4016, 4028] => 17.1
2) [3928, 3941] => 10.8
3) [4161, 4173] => 16.4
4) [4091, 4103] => 13.5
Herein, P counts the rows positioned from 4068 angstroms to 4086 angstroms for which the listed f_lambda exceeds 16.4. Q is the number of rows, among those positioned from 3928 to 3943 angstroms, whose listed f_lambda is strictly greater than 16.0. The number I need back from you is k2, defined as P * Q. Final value 6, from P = 6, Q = 1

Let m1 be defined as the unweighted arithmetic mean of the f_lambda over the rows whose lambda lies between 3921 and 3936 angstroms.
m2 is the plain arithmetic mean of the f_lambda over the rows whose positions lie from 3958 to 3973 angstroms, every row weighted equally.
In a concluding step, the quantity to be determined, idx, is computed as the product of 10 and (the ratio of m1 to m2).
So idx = 11.1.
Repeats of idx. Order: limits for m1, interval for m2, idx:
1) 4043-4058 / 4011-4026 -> 9.9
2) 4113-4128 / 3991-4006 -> 9.6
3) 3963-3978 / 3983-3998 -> 6.5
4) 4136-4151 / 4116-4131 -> 10.2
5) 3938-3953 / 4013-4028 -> 9.4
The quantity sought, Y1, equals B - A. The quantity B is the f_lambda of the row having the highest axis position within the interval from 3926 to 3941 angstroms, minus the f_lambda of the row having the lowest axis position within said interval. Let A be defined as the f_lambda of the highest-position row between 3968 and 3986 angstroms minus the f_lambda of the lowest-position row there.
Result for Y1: -10.0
